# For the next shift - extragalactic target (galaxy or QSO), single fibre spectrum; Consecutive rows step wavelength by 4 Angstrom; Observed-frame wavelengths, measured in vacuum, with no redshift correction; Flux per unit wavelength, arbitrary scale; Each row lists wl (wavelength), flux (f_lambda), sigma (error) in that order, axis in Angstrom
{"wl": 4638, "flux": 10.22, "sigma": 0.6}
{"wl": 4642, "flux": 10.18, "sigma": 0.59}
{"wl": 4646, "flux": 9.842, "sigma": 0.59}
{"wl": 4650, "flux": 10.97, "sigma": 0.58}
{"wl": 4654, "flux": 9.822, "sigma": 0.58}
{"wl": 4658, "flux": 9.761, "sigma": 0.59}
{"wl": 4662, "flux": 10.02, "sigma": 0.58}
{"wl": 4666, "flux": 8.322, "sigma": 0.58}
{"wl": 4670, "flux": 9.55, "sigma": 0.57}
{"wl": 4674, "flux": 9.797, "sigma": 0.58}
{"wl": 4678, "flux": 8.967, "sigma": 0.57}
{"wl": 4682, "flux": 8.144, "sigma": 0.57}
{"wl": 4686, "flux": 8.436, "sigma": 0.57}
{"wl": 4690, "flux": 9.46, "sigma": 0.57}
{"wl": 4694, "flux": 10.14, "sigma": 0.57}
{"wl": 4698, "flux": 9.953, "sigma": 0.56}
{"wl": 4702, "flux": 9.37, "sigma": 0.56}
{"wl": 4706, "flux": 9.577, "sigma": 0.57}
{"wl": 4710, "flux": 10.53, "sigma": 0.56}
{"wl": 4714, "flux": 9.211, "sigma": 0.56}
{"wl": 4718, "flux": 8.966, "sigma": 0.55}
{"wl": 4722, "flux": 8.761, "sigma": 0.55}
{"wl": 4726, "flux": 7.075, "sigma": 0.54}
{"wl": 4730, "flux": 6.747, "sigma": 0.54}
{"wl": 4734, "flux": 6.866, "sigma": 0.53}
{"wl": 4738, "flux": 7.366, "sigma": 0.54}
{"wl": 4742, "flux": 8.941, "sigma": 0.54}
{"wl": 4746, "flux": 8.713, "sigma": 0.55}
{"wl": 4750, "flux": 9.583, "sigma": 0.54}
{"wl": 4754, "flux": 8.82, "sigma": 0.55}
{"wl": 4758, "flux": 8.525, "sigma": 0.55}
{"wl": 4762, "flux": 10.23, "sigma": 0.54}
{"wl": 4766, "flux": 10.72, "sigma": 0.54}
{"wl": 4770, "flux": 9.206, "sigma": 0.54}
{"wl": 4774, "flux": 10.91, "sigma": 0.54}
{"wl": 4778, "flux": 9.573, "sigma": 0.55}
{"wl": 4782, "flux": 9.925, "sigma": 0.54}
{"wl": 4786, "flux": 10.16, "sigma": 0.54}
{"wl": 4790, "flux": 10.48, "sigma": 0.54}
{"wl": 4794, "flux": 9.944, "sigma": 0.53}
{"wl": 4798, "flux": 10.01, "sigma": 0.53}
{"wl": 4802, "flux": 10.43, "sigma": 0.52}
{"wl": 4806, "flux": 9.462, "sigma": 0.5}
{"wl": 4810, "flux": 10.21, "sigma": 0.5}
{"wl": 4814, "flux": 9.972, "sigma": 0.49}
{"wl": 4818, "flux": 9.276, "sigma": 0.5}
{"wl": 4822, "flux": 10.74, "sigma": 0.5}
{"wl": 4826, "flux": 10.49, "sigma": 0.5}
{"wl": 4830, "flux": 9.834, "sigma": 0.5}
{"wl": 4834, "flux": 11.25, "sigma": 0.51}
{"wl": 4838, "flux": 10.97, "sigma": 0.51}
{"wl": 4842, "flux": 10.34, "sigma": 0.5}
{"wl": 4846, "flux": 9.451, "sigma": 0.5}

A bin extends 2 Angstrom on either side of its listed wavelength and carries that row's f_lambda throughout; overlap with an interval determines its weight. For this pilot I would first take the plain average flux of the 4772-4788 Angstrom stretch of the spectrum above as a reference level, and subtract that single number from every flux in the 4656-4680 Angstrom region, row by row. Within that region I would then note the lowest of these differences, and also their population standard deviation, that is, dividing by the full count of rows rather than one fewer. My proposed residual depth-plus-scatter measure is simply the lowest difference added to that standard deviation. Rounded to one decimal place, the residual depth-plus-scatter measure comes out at -1.2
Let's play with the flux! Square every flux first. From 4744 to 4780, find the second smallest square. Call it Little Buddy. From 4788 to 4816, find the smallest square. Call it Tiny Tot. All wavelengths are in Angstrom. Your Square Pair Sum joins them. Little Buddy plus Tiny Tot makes 165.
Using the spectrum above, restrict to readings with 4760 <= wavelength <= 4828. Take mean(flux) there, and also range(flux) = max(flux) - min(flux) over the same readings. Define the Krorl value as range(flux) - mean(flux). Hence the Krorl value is -8.4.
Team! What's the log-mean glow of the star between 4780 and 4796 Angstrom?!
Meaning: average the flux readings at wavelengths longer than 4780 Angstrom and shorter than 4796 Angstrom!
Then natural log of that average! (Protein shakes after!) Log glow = 2.32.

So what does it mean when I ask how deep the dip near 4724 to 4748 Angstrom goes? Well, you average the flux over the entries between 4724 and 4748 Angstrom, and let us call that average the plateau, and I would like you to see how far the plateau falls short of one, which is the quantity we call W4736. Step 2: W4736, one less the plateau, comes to -6.6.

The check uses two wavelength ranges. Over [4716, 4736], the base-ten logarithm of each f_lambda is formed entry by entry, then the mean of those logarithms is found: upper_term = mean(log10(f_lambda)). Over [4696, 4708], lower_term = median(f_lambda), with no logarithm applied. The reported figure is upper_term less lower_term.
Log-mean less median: -8.7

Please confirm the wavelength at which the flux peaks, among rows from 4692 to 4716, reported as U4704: 4710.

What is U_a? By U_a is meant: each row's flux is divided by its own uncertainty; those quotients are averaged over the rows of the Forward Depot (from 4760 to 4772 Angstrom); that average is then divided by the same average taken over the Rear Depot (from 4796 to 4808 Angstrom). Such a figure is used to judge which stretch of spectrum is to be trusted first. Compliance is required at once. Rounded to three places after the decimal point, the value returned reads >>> 0.965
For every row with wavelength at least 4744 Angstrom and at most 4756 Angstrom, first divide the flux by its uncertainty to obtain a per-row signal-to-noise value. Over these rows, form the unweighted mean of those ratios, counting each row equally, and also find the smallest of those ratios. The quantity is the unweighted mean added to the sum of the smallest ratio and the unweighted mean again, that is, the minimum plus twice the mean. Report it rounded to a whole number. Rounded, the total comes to 49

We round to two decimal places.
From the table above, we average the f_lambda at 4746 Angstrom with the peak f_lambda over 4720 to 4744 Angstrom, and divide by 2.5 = 3.53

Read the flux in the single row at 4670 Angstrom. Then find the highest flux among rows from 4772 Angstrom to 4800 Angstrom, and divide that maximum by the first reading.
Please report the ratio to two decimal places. 1.14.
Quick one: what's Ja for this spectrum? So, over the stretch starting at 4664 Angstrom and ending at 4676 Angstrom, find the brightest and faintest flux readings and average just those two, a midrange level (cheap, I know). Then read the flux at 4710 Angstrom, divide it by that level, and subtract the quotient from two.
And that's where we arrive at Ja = 0.84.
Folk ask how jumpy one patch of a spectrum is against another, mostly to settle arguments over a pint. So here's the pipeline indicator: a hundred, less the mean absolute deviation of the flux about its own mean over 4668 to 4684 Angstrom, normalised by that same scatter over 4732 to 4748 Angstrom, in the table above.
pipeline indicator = 99.3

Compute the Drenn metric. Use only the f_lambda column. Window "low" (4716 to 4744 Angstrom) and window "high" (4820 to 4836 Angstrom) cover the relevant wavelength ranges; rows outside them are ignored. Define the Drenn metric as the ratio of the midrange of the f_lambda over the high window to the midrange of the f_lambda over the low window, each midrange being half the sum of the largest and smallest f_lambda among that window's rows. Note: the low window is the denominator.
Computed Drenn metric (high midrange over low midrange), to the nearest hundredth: 1.34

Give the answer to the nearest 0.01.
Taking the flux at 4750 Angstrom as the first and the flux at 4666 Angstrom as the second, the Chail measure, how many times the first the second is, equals 0.87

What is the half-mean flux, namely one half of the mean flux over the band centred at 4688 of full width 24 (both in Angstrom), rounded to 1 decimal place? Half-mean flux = 4.6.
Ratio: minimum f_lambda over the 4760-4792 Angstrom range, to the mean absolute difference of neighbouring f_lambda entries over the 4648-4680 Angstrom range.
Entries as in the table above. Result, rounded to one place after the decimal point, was 11.8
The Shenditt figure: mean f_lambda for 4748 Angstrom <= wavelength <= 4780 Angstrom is 9.7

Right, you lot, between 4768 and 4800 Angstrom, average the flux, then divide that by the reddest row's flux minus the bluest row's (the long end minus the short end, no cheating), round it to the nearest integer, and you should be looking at 12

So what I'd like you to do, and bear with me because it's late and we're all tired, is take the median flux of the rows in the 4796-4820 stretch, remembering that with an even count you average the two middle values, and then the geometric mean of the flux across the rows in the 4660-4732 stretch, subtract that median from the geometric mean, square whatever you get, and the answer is 0.98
